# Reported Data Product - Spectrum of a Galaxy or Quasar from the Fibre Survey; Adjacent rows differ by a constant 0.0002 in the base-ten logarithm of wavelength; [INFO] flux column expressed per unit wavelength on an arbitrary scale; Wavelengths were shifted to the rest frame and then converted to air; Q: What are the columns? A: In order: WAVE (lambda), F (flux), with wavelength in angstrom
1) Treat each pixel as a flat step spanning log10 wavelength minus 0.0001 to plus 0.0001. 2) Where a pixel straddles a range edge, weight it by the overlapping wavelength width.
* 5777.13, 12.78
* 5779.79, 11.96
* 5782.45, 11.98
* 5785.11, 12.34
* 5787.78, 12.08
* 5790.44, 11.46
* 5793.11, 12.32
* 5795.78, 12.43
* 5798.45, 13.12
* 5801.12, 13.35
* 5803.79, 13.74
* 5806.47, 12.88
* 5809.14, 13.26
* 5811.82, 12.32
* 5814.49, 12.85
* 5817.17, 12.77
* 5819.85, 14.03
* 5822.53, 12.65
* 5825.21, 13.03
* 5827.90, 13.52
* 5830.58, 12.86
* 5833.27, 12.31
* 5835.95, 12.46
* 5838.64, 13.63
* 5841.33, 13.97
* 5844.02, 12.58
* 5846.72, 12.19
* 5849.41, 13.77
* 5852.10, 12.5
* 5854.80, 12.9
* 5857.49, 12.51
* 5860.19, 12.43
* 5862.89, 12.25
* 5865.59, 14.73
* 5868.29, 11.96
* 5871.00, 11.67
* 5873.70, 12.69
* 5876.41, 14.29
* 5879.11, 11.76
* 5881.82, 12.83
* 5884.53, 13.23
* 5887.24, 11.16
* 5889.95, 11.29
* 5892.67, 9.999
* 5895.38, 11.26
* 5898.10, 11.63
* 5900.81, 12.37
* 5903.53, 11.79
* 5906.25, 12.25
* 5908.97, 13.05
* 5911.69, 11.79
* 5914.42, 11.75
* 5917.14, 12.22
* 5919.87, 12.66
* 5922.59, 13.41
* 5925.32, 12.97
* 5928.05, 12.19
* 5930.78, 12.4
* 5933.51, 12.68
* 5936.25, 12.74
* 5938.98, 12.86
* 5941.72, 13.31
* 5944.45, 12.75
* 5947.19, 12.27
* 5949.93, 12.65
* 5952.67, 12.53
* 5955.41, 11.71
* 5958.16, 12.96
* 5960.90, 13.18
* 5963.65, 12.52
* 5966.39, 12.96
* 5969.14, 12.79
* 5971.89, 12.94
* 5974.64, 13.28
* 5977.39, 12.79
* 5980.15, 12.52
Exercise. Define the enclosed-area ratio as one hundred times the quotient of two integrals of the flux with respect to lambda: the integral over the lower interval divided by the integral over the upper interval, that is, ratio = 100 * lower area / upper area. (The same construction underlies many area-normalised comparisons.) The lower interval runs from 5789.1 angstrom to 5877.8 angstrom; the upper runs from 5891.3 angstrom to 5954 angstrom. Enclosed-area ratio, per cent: 148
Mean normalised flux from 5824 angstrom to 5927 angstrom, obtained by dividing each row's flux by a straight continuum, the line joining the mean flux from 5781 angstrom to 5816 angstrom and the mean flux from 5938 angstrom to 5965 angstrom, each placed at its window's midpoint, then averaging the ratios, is 0.99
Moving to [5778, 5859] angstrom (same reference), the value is 1.01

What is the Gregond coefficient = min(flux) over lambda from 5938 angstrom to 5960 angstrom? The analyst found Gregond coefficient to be 11.71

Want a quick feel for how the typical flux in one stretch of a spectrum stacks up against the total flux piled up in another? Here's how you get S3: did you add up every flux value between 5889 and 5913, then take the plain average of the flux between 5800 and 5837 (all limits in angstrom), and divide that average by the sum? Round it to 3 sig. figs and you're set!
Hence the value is 0.123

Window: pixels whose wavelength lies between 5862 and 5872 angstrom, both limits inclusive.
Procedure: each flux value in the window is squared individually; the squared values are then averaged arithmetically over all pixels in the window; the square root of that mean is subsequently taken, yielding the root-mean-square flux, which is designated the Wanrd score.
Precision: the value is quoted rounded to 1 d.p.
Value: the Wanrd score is 12.7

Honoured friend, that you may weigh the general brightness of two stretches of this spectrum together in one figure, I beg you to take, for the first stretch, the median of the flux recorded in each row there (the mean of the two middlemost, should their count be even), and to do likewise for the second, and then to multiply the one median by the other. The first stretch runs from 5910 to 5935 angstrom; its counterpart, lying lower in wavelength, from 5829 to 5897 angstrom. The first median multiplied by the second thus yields 155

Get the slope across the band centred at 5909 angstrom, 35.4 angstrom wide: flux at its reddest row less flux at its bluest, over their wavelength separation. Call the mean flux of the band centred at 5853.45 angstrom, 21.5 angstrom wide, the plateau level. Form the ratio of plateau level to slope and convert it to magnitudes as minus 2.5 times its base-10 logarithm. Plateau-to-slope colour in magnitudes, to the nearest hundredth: -5.36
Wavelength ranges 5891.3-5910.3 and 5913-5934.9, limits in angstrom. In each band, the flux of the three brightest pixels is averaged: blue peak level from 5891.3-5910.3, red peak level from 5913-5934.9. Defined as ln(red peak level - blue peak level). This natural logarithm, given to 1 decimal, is -0.8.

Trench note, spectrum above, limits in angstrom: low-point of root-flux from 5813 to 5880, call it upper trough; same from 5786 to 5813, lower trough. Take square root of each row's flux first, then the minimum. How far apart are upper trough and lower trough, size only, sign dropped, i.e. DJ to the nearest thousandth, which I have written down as 0.031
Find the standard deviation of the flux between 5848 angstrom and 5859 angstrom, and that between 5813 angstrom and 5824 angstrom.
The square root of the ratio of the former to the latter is 0.96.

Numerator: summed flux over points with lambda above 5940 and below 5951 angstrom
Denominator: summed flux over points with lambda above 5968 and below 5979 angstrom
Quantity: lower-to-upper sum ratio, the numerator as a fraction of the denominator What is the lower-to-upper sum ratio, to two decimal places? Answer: 0.98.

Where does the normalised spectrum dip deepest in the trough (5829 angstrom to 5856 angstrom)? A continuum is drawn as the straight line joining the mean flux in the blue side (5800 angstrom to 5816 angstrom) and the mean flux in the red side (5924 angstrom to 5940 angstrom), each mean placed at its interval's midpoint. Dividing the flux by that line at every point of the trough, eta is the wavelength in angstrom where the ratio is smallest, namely 5846.72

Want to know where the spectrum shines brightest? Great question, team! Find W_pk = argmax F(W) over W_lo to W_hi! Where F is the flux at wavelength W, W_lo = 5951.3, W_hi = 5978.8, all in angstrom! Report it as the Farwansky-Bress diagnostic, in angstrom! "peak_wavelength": 5974.64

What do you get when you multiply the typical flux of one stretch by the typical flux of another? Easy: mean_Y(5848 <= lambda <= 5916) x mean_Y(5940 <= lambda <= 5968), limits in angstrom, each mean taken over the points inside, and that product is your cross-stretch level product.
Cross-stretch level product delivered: 156.2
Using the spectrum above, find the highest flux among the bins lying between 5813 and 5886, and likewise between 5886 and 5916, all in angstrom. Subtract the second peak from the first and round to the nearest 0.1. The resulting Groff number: 1.7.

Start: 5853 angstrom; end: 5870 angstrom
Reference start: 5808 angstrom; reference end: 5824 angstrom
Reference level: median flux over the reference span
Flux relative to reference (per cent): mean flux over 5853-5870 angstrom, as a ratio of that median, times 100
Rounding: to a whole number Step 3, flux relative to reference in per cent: 100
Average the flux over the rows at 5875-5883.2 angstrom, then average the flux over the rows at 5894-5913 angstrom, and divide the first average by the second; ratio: 1.08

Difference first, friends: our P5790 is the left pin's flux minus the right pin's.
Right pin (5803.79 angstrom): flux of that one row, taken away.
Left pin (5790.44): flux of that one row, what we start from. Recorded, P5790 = -2.3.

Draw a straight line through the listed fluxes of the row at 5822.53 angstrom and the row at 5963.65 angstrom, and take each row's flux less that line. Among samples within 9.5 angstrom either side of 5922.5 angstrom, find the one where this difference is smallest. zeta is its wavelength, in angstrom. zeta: 5914.42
